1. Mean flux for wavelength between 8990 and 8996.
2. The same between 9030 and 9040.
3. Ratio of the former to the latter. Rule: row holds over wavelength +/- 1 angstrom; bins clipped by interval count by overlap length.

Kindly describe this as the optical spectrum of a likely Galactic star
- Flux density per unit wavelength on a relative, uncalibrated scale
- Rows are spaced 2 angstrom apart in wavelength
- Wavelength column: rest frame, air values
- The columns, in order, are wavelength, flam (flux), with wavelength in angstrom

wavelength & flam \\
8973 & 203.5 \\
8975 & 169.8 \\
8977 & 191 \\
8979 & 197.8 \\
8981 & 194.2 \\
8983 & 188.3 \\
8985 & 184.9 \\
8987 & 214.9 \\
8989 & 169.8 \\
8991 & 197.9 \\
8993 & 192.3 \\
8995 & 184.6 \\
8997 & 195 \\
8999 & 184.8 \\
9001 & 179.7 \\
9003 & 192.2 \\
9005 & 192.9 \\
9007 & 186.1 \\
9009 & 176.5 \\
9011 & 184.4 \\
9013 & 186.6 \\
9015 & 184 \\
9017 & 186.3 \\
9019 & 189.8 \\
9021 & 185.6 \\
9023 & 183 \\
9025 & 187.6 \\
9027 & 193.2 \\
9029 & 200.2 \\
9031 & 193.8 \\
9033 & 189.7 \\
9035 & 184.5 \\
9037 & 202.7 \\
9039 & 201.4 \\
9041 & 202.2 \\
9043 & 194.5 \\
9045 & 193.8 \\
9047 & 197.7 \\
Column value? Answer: 0.99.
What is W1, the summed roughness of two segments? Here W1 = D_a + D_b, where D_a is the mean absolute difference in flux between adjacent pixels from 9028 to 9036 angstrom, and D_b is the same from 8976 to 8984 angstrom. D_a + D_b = 10.7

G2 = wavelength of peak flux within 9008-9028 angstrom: 9027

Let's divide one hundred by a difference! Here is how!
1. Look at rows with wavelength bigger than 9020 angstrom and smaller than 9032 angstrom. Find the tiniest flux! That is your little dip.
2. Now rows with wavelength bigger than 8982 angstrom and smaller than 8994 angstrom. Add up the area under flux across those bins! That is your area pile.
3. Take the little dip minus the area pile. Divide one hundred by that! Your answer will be -0.0473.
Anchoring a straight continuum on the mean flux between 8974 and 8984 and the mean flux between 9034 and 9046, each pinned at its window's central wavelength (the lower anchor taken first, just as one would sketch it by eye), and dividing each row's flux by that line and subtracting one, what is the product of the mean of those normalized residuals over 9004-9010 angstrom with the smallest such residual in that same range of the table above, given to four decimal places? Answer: 0.0029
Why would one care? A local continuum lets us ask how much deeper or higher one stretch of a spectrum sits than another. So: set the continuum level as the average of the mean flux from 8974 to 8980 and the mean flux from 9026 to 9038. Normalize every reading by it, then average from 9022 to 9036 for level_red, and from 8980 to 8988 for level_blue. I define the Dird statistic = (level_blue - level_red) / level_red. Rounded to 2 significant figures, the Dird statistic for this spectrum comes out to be 0.028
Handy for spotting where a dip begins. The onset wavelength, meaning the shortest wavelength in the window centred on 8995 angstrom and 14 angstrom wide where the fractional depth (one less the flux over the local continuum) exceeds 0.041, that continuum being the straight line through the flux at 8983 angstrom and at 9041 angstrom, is 8989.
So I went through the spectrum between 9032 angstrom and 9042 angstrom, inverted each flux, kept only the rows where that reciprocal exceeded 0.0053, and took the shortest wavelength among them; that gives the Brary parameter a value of 9035 angstrom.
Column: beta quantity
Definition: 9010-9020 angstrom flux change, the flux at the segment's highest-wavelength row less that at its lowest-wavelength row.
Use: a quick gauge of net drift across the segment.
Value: 5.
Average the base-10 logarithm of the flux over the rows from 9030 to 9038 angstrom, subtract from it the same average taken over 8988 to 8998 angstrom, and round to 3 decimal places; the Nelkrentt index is 0.011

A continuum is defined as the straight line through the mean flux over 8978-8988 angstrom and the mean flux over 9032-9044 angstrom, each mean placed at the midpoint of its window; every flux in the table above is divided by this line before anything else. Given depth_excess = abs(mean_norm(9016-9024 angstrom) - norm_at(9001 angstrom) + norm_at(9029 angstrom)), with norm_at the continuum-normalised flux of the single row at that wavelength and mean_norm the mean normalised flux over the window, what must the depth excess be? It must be 1.06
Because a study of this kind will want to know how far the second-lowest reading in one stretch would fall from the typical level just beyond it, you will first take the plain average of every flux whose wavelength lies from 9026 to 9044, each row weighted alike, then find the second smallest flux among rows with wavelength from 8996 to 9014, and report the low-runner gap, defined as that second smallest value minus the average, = -16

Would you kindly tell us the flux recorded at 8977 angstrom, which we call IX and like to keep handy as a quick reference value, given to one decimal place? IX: 191.0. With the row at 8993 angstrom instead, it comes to 192.3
